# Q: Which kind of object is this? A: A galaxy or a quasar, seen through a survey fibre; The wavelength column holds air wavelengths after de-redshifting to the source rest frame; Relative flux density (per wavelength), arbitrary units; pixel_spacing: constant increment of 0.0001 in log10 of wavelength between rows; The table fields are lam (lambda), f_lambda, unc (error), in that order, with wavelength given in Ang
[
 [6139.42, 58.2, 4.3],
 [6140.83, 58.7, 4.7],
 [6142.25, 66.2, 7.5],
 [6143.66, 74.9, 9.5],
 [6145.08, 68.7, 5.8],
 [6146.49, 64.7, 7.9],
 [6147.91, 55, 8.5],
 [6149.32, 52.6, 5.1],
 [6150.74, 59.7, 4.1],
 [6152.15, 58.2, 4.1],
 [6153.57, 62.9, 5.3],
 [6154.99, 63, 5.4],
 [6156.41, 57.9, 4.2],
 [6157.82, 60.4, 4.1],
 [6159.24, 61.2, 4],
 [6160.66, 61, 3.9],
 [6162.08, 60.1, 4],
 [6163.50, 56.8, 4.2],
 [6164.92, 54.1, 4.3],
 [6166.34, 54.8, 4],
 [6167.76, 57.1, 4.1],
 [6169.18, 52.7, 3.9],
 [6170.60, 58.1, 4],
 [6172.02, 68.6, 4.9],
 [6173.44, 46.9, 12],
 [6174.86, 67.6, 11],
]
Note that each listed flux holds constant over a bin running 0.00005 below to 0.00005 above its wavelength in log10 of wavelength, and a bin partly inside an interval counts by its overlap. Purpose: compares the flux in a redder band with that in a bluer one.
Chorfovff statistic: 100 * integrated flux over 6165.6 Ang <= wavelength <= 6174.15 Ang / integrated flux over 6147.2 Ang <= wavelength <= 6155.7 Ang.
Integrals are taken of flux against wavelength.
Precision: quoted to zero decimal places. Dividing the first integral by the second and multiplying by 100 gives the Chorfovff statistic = 97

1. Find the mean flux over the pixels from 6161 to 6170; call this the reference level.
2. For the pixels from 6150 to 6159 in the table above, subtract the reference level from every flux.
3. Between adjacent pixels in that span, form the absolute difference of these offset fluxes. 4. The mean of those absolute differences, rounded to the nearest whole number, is 3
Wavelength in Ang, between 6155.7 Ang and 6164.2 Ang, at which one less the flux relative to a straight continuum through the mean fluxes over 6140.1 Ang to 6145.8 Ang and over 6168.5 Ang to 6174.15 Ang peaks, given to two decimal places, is 6156.41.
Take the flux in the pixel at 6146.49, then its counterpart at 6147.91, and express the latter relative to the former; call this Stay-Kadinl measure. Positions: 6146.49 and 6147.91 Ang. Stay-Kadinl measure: 0.85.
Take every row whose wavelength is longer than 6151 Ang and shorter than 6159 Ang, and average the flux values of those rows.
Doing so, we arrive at 60.5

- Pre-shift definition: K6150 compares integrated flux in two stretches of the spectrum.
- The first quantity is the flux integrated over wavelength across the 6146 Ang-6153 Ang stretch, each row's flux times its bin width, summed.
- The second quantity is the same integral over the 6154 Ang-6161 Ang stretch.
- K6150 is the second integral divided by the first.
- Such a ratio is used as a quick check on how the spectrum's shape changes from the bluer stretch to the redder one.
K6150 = 1.05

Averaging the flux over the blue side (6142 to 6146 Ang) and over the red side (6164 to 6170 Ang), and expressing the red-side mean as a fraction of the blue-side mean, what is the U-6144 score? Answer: 0.78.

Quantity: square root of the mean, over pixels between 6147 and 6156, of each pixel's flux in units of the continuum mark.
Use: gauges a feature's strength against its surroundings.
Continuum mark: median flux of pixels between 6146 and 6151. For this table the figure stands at 1.011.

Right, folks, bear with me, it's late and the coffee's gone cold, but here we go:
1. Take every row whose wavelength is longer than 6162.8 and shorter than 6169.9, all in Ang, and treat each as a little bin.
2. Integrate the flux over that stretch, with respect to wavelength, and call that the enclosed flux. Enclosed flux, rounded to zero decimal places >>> 391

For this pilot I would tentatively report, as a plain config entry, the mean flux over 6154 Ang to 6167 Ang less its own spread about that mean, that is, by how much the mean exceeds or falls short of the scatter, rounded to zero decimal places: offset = 56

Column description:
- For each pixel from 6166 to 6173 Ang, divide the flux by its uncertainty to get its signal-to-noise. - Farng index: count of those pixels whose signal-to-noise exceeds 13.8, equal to 3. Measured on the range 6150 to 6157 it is 2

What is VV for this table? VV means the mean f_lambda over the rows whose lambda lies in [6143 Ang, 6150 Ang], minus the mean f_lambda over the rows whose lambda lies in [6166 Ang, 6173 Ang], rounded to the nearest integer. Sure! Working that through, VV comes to 5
